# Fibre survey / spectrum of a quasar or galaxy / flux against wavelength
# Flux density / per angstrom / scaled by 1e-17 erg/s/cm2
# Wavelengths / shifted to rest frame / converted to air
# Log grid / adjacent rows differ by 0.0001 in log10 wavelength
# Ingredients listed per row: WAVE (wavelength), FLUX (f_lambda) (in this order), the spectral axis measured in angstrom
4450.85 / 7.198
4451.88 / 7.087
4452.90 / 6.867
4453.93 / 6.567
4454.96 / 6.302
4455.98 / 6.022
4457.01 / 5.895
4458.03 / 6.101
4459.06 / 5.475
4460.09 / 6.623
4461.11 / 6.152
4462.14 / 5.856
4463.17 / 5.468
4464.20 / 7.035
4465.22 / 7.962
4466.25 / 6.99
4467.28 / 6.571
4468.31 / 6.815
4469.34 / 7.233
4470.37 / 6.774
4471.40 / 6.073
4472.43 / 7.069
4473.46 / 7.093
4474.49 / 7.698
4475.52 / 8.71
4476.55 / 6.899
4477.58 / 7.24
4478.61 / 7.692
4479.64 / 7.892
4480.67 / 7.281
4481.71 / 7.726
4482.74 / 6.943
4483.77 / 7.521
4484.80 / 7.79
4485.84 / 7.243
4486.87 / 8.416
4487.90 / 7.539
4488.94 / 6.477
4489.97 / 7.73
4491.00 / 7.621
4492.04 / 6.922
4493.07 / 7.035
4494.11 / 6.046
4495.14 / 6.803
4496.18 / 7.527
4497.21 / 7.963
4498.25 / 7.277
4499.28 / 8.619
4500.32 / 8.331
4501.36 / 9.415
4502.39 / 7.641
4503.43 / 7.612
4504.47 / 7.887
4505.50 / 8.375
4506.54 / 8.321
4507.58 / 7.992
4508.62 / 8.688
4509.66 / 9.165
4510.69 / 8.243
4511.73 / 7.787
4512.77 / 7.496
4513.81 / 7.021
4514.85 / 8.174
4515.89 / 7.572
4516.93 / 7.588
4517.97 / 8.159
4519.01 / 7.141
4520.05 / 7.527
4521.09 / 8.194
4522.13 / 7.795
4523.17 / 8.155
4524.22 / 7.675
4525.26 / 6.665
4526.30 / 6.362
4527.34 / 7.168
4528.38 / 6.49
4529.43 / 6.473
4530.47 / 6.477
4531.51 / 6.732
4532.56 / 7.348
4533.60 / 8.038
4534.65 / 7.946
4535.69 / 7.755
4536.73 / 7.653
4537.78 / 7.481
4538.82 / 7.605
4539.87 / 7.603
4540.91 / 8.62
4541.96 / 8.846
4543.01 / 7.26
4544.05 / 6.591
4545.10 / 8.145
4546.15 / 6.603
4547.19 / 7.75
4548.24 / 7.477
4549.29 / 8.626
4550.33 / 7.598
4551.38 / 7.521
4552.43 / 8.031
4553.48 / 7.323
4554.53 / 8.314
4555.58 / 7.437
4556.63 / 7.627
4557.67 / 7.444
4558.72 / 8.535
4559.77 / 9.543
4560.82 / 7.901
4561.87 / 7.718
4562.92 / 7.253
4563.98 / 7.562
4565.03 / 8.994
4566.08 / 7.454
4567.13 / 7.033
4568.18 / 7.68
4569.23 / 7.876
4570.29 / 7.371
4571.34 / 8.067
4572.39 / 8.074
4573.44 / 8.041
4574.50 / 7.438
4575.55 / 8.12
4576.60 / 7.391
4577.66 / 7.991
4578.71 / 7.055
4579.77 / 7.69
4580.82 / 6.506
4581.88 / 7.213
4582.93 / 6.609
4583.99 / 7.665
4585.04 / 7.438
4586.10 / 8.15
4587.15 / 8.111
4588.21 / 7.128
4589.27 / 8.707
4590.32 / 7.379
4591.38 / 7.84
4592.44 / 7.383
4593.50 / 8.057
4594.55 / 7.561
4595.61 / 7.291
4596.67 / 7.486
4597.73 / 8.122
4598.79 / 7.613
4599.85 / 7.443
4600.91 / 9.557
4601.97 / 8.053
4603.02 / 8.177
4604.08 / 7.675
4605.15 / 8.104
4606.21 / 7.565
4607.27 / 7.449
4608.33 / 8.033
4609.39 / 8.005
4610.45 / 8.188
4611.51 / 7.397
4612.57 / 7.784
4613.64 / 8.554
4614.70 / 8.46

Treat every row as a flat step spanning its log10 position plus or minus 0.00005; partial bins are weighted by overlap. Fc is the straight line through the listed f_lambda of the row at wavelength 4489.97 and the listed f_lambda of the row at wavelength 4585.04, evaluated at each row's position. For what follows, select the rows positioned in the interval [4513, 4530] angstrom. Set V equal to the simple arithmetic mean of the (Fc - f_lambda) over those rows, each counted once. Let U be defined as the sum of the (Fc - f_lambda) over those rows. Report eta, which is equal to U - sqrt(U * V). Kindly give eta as 3.0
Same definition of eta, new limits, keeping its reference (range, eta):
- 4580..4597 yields -2.1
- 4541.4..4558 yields -2.3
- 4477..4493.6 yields 3.6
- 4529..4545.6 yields 0.6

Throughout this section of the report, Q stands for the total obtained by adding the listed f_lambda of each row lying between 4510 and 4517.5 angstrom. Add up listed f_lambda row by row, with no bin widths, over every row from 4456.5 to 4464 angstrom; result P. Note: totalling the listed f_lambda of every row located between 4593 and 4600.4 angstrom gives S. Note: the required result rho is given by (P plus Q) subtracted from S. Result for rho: -41.9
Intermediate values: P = 42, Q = 53.9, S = 54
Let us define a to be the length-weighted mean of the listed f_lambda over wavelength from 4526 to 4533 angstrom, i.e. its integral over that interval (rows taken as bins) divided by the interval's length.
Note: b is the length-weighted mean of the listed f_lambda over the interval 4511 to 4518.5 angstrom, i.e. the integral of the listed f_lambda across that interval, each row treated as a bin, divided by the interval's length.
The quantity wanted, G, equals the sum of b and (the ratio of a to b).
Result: 8.57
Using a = 6.72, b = 7.70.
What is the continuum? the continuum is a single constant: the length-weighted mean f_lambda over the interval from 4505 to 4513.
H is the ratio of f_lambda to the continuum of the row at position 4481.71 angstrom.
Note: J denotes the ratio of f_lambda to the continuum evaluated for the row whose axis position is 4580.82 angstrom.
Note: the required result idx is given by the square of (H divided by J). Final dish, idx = 1.4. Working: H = 0.93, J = 0.785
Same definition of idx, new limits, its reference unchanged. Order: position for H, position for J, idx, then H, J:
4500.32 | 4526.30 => 1.7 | 1.01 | 0.768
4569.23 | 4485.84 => 1.2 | 0.95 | 0.874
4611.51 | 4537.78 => 1.0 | 0.89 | 0.903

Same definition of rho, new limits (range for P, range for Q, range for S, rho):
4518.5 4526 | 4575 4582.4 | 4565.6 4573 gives -51.6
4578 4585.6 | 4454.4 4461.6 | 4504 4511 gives -34.1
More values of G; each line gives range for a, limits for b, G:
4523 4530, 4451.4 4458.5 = 7.49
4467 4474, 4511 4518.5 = 8.58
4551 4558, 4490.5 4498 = 8.21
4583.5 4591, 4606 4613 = 8.79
